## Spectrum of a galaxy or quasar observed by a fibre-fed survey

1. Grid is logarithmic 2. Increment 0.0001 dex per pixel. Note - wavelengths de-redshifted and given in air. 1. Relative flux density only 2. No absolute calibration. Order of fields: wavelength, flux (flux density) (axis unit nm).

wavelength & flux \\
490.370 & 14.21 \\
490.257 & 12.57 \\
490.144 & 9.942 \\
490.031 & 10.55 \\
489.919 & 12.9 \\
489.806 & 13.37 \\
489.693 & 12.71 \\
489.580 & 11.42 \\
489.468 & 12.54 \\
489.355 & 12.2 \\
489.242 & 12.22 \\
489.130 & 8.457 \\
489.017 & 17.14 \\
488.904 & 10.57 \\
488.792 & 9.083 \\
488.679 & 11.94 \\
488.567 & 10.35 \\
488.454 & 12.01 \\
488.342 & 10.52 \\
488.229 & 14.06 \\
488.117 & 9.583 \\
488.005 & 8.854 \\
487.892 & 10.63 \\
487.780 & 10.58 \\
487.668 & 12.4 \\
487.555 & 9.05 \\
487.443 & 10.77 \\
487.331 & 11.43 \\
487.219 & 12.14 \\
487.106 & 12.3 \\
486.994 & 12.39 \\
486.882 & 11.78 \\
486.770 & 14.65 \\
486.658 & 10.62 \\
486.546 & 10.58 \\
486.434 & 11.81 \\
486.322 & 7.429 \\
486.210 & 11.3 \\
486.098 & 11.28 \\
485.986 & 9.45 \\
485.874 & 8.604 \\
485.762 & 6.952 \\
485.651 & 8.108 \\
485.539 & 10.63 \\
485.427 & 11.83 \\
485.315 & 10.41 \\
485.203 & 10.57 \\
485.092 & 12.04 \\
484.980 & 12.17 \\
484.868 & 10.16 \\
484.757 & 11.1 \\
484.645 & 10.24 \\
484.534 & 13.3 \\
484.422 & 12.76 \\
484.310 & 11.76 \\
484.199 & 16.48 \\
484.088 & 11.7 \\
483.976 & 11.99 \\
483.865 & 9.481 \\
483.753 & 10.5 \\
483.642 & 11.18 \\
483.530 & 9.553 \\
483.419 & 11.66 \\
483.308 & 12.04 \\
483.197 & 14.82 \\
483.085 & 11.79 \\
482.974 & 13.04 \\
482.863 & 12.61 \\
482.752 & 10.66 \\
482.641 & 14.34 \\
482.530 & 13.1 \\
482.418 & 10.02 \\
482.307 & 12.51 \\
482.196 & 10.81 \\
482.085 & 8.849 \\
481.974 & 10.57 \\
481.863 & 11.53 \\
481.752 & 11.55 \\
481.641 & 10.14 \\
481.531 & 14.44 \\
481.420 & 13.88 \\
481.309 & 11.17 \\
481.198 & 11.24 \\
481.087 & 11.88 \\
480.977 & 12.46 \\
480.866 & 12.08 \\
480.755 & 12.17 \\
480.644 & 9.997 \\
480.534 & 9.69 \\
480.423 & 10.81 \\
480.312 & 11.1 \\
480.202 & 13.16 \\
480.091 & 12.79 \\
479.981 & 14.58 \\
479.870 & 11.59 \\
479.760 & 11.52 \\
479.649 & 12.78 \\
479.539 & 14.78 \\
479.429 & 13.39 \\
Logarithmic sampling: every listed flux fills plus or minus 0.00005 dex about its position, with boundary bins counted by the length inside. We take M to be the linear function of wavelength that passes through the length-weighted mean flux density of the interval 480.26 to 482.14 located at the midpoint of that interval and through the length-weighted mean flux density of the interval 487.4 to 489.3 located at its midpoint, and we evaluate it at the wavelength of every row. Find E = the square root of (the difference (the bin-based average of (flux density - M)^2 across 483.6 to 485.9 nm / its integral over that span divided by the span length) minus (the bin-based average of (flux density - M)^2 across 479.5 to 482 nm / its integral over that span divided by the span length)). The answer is 1.20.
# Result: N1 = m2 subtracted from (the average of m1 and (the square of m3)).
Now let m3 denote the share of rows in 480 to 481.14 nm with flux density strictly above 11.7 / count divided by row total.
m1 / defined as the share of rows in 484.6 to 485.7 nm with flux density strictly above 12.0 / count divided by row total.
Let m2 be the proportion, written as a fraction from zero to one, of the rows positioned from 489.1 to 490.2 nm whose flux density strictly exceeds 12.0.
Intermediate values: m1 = 0.20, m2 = 0.60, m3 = 0.60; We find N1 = -0.32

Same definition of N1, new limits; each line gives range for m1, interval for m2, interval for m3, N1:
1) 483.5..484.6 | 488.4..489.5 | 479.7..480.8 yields -0.27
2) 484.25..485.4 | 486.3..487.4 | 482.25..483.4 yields 0.12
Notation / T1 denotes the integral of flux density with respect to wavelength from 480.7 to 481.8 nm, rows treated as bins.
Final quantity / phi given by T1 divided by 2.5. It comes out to 5.3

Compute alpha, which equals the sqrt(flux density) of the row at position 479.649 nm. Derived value 3.57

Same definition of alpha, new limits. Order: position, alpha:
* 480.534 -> 3.11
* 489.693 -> 3.57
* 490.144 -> 3.15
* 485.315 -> 3.23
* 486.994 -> 3.52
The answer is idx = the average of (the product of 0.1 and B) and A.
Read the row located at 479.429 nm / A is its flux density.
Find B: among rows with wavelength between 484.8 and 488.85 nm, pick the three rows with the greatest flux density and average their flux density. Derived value 7.4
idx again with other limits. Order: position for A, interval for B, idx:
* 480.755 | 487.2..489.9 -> 6.8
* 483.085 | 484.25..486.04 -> 6.5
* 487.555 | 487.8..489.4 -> 5.2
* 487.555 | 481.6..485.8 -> 5.3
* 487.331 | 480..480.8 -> 6.4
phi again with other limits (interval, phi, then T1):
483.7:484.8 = 5.3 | 13.1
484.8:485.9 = 4.5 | 11.2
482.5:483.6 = 5.4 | 13.6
